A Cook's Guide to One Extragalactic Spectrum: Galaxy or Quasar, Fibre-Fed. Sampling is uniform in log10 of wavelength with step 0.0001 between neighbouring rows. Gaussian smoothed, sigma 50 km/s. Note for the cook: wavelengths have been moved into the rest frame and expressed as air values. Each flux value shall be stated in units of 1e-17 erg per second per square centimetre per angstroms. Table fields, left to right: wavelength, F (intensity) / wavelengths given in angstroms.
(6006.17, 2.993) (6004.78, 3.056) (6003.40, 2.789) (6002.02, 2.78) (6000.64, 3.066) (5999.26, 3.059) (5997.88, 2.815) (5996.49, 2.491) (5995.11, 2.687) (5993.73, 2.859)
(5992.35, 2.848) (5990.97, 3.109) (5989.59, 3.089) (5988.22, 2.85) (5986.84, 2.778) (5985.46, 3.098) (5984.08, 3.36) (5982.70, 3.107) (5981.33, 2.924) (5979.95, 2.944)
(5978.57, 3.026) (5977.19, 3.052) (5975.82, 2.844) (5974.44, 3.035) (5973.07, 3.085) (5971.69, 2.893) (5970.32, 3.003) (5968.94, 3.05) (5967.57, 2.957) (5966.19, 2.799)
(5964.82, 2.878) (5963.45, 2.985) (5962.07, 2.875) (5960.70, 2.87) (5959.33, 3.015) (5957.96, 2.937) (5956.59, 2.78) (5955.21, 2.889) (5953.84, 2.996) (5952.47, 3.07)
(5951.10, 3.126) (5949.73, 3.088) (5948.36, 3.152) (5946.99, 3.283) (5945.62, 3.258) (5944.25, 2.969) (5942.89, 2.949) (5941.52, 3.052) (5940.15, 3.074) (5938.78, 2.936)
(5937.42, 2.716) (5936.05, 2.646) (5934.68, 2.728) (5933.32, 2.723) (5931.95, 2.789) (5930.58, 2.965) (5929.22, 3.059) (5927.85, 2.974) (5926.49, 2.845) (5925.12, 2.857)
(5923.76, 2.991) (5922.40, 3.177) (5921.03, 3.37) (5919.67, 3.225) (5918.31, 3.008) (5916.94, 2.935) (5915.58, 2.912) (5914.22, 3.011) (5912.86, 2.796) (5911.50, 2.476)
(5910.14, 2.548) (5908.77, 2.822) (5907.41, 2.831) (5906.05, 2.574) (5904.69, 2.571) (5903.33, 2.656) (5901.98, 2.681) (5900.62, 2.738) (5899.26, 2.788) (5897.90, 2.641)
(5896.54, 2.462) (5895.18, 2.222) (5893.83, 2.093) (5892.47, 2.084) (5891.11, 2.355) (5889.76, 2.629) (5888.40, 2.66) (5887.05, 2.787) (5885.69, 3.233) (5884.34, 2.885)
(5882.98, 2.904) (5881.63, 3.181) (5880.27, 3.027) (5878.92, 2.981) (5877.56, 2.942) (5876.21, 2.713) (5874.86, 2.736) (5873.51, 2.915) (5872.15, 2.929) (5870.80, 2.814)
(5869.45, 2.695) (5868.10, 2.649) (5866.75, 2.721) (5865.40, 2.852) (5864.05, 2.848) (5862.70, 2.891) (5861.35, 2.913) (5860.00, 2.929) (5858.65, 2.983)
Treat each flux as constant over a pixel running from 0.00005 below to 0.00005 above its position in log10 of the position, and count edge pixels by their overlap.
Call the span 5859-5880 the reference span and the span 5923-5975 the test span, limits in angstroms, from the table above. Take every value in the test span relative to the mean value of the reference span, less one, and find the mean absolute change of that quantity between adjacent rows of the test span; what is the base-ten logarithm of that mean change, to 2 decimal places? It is -1.47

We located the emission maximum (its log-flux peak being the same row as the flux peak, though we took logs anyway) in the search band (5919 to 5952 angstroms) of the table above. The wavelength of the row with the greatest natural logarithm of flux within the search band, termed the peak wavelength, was 5921.03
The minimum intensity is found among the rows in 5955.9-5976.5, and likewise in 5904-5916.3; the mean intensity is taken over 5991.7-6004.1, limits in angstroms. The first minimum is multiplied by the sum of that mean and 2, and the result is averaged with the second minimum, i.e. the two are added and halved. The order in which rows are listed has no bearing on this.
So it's 7.94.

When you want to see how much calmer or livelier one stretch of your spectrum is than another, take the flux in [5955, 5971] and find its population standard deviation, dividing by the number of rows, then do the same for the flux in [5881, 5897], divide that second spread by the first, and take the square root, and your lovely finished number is 2.1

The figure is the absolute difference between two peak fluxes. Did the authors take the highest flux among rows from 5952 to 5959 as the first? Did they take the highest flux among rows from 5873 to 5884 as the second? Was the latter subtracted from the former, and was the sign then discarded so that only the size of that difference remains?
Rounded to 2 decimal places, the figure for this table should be 0.11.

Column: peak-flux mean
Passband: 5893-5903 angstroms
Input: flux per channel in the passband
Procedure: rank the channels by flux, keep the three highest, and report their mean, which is 2.74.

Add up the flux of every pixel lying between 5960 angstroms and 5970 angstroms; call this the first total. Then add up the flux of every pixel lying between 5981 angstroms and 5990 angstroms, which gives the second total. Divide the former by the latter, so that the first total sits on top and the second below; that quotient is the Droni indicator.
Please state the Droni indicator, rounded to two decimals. 0.96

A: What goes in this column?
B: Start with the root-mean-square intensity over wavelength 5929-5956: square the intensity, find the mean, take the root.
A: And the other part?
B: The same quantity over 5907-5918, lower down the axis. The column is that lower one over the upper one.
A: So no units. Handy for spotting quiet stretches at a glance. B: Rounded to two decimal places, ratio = 0.94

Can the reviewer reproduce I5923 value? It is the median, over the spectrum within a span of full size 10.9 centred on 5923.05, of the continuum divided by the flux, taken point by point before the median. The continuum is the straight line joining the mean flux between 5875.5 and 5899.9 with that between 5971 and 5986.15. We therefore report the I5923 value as 0.941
